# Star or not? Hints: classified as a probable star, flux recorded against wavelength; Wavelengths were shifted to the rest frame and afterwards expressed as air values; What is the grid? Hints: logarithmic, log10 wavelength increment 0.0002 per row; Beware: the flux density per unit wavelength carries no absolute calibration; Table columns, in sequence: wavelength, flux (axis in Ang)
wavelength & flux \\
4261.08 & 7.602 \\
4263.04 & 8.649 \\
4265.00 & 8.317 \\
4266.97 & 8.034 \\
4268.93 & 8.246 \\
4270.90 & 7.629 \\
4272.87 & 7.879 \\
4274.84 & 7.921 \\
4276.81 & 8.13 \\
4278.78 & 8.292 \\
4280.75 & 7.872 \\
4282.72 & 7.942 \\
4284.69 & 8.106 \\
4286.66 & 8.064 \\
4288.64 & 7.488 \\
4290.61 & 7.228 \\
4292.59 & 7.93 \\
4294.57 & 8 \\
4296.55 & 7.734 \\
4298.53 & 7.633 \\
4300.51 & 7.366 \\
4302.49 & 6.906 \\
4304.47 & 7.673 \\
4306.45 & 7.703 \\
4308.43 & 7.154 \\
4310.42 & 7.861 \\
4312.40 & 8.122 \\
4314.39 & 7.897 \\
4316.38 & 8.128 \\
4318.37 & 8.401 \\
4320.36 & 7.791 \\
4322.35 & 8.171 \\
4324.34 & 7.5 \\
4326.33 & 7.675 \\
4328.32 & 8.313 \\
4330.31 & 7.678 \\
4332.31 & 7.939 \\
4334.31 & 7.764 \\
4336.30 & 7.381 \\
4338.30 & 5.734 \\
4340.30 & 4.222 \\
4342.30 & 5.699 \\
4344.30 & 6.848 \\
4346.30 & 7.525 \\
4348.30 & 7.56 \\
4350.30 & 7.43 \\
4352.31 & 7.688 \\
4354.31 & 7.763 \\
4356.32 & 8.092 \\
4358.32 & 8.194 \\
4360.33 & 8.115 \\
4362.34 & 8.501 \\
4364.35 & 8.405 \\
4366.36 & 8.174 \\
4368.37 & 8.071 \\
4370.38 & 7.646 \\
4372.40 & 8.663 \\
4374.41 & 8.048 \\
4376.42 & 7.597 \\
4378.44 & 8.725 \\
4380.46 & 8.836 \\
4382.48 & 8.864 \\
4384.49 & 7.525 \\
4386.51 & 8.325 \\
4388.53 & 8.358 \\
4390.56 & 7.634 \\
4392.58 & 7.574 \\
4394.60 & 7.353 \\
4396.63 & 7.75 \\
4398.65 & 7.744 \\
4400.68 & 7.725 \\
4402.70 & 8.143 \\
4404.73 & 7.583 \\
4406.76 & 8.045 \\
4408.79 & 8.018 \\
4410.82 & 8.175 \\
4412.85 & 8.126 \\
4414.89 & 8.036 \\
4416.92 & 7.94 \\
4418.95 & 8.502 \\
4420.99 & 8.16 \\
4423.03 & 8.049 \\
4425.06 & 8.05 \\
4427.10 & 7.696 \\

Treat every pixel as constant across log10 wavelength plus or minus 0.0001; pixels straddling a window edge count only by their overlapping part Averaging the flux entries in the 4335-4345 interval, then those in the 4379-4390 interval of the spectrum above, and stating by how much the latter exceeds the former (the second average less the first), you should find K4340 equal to 2.4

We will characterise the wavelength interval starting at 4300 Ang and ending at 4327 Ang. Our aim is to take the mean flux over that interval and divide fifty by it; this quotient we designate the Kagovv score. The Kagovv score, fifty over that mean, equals 6.5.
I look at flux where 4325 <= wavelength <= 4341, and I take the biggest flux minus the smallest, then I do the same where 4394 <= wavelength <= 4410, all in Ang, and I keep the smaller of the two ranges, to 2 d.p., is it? 0.79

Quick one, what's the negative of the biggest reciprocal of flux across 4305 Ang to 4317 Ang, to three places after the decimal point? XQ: -0.140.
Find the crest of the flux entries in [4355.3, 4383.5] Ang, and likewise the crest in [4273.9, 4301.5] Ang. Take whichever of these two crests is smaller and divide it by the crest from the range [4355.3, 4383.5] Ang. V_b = 0.94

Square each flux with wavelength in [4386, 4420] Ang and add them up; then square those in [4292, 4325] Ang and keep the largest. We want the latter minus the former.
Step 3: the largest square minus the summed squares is -1004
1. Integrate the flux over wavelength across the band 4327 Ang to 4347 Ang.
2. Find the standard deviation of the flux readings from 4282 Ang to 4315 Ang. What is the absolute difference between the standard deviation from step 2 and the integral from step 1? 138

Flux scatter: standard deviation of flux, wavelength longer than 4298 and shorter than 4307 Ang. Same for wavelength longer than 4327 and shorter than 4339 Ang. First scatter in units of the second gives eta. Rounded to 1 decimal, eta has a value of 0.4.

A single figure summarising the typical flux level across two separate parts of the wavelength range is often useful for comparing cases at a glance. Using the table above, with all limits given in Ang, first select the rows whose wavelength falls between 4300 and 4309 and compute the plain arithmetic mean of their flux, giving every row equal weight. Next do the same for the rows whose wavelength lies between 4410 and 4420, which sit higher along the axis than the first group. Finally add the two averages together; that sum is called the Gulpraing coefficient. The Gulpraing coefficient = 15.5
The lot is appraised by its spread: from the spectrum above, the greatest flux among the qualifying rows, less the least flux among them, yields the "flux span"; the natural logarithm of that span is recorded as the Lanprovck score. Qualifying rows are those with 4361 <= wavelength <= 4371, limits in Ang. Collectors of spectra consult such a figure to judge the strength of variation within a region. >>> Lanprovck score -0.2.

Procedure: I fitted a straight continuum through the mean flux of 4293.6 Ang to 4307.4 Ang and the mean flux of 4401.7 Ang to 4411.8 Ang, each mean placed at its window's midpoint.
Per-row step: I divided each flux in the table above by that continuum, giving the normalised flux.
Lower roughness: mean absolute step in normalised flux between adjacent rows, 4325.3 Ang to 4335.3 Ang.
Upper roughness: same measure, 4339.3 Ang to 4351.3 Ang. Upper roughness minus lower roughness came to 0.034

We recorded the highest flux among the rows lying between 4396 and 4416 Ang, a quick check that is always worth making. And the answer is 8.175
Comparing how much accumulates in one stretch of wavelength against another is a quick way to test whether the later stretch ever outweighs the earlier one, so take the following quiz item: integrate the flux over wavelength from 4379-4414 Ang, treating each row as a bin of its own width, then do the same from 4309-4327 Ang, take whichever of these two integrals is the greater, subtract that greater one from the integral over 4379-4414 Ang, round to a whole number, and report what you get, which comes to 0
